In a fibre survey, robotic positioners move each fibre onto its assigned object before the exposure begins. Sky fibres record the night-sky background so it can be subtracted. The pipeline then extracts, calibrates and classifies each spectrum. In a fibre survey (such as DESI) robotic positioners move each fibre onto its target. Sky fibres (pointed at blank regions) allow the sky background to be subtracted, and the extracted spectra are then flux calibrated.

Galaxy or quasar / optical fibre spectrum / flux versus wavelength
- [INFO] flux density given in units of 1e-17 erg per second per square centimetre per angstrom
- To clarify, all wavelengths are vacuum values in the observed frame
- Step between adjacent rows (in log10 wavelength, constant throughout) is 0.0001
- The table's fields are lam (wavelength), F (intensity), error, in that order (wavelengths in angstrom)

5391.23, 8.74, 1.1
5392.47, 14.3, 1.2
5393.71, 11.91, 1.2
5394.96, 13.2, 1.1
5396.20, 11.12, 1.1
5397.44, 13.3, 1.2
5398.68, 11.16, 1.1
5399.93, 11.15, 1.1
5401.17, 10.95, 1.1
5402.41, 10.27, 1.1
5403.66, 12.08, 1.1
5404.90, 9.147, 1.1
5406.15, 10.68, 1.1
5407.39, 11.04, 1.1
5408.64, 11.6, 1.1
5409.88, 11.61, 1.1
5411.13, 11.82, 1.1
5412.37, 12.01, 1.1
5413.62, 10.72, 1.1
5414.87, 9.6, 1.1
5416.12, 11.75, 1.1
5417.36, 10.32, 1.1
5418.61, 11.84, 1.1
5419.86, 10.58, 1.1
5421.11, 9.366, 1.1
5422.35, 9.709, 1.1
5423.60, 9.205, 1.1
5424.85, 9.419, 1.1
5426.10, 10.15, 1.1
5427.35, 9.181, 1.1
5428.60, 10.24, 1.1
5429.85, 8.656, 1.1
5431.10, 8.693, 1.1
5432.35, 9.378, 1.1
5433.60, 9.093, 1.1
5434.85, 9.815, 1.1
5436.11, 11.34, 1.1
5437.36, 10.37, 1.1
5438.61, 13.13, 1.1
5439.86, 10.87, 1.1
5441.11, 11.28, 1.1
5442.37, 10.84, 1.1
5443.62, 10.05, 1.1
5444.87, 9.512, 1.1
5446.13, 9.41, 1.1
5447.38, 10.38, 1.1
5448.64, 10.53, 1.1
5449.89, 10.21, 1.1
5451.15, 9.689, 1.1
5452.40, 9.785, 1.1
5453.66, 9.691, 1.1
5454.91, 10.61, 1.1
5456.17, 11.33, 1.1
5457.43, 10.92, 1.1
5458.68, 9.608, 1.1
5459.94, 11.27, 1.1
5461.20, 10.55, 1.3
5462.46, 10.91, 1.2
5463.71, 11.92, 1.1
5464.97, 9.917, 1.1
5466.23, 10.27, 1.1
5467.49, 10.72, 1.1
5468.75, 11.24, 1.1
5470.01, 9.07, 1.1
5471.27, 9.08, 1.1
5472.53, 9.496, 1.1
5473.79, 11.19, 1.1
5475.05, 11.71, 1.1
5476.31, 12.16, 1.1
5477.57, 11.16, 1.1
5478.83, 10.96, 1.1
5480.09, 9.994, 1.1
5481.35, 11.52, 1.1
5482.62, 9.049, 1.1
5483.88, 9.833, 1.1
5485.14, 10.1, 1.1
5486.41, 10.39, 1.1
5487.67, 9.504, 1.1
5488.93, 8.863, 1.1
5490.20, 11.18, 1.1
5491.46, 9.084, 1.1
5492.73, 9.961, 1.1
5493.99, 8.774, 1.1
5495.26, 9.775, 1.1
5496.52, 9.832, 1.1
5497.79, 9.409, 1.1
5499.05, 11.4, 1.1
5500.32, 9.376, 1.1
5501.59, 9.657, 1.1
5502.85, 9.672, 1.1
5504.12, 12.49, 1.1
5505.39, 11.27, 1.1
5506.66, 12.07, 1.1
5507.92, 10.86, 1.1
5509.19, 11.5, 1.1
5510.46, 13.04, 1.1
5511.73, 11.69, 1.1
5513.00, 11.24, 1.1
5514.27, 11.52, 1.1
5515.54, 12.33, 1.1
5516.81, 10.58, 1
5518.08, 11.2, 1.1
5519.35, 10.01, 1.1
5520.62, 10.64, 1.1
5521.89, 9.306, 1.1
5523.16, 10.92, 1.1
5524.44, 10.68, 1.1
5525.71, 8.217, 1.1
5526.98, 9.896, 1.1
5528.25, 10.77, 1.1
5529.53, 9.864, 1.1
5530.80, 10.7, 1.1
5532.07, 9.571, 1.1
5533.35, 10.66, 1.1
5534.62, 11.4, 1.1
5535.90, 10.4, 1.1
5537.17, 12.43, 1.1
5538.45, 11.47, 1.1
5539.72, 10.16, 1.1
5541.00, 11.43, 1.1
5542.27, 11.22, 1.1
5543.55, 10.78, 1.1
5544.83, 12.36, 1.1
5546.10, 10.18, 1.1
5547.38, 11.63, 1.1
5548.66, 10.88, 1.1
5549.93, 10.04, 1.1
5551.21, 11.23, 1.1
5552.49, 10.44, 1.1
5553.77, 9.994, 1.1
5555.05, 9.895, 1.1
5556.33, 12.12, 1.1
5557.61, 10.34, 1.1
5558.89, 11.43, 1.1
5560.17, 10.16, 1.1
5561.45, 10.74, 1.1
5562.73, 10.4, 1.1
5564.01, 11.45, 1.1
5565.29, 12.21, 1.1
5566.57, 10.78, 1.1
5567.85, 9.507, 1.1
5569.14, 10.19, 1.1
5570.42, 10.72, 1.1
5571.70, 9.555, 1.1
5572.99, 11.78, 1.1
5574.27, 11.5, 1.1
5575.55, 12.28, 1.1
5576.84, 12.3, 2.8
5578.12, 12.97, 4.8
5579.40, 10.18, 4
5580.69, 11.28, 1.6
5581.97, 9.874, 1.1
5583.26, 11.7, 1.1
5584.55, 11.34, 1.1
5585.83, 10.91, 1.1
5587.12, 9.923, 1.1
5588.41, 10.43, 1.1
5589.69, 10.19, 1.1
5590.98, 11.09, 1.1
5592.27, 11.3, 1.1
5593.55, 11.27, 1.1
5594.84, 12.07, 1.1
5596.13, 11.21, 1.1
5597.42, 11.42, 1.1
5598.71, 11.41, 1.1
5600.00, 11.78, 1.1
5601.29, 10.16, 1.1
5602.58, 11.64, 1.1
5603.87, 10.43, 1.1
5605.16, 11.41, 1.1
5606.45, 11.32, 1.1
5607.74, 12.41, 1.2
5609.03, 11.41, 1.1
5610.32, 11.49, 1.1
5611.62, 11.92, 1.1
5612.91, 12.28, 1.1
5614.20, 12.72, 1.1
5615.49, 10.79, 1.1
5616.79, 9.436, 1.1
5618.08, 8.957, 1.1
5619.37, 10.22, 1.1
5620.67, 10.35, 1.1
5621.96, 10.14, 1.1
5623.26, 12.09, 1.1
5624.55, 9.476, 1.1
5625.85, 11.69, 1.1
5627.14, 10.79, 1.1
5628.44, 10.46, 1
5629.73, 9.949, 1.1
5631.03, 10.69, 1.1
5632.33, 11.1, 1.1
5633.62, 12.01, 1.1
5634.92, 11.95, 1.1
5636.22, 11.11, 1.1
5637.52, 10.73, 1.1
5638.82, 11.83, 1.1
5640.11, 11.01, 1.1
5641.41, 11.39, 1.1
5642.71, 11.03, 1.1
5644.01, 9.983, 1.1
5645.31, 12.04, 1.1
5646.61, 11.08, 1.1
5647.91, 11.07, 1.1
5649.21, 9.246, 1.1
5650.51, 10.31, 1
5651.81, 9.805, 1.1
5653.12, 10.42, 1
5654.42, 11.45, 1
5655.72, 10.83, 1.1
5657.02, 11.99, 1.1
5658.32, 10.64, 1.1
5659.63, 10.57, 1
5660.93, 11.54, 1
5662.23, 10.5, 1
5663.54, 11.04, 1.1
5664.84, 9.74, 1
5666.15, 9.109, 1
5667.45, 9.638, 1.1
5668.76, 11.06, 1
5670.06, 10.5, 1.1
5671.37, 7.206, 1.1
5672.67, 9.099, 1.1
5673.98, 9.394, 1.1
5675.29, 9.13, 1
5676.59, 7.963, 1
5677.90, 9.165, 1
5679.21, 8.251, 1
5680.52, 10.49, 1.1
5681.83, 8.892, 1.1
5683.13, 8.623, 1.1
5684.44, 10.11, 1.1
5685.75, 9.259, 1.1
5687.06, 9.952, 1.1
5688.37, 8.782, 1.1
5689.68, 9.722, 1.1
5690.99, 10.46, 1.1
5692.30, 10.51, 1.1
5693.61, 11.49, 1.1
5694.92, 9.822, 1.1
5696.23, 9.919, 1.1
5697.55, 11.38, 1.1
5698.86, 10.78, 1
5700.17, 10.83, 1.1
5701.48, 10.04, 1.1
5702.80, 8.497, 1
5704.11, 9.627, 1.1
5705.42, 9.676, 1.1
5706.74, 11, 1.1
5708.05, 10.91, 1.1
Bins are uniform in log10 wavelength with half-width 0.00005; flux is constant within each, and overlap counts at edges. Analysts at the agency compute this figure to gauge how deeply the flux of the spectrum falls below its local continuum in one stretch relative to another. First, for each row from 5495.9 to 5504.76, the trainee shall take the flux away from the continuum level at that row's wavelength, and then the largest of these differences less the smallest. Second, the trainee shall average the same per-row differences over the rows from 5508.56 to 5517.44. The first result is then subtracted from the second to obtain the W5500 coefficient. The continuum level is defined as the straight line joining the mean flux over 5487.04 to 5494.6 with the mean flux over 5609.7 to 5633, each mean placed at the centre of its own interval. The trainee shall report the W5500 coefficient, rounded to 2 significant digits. -5.0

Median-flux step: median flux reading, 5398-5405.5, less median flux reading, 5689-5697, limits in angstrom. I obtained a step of 0.9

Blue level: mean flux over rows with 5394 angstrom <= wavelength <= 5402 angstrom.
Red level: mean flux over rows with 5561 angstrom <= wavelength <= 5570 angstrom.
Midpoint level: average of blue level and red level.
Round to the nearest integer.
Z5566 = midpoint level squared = 127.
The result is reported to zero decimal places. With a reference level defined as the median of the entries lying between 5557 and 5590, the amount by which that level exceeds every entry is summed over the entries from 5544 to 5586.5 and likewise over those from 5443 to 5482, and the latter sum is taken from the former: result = -16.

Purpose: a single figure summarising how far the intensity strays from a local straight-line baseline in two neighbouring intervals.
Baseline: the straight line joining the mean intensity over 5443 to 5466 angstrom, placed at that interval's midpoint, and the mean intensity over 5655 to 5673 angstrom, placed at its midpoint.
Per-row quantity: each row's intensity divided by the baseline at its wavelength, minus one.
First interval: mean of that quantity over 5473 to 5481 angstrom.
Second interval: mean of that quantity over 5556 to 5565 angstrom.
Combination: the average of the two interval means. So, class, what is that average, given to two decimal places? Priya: 0.07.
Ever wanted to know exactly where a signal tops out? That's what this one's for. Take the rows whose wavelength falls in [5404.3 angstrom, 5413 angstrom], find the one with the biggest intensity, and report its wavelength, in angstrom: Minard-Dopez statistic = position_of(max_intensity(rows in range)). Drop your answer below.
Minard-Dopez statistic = 5412.37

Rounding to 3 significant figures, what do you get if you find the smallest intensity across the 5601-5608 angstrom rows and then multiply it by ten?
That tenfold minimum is 102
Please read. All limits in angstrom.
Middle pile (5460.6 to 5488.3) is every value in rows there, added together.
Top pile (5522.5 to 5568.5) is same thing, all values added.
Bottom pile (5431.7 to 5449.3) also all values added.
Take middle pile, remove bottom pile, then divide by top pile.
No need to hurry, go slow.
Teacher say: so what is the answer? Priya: 0.2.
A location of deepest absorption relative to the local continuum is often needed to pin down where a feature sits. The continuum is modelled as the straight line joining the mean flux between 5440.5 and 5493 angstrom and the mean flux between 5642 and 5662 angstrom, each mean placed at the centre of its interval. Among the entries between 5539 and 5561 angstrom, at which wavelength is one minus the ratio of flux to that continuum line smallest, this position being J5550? 5544.83 angstrom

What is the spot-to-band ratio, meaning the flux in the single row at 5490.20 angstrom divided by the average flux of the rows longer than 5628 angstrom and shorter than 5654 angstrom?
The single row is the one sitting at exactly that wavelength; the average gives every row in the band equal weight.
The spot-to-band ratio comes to 1.03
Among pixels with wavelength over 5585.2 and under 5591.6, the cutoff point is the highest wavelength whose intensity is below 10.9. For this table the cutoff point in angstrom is 5589.69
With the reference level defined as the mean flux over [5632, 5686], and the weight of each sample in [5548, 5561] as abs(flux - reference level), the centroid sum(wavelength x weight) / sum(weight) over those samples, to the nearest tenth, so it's 5554.7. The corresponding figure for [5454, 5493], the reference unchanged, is 5474.3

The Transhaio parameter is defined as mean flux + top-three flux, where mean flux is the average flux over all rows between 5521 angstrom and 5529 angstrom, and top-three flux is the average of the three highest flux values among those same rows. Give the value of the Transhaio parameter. 20.8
